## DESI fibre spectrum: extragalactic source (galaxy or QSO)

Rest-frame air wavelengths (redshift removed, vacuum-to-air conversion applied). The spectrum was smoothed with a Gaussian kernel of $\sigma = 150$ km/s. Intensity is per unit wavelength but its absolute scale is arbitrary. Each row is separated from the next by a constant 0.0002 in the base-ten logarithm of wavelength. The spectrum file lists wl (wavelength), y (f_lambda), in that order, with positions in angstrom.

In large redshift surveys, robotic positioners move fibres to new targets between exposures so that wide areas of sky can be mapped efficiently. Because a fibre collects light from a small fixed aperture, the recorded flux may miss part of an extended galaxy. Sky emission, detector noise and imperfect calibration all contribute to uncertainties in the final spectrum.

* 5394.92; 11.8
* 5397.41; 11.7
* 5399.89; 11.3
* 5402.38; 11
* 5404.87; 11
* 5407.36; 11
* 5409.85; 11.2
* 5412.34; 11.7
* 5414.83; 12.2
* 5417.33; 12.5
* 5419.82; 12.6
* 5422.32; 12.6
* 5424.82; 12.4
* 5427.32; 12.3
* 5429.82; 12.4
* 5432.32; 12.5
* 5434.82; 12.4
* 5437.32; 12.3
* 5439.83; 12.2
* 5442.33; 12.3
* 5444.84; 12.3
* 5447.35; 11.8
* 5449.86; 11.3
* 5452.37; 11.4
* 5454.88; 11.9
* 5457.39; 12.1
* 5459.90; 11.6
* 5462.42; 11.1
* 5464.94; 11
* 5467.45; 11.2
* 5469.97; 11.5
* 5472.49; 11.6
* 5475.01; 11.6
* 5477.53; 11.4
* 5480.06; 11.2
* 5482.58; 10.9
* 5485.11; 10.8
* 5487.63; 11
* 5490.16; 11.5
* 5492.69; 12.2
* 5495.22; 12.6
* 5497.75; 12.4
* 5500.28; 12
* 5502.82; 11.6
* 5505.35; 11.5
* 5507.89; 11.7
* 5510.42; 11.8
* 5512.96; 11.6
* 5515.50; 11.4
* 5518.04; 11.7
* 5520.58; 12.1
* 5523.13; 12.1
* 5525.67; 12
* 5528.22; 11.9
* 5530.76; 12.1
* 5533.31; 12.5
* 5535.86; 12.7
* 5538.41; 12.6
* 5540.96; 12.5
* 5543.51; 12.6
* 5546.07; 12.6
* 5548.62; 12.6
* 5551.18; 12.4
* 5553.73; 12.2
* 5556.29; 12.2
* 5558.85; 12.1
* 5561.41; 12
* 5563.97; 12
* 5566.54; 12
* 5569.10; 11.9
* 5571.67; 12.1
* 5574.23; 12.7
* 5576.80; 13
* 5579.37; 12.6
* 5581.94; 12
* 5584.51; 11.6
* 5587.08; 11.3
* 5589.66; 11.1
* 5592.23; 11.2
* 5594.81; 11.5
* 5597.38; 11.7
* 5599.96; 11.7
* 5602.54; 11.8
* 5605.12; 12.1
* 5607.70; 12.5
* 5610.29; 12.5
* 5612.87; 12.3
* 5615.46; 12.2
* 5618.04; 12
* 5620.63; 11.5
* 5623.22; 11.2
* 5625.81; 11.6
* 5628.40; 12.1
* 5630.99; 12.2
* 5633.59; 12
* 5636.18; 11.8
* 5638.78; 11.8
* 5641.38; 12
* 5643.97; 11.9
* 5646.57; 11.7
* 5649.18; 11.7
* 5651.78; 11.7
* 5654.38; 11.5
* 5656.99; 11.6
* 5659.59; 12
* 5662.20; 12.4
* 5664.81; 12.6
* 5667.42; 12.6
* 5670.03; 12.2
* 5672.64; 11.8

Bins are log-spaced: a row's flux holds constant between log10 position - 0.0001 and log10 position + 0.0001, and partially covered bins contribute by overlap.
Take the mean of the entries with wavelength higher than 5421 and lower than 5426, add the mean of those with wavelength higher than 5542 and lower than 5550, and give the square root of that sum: 5.01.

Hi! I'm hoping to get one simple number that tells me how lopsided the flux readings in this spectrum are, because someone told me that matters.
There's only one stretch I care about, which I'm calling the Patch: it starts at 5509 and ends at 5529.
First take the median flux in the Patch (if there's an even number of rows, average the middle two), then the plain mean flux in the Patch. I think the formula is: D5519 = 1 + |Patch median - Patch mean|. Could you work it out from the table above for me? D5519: 1.03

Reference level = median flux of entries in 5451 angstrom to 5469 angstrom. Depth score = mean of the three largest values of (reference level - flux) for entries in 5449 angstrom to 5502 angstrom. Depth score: 0.5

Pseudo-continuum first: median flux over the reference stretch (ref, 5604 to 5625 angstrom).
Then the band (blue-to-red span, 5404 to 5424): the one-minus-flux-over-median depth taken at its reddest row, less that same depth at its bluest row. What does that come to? -0.13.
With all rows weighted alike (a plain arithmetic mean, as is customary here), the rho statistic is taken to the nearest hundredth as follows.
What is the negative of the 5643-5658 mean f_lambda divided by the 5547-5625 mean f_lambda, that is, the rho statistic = -0.97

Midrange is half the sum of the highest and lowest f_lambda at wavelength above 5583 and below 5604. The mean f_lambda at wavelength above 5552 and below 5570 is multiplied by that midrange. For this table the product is 138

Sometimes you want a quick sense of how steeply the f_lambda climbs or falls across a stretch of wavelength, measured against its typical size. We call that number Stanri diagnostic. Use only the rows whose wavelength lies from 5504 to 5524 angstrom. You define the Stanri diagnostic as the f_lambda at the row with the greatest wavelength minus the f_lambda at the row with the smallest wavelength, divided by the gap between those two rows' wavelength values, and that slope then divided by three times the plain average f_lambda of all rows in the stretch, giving 0.0010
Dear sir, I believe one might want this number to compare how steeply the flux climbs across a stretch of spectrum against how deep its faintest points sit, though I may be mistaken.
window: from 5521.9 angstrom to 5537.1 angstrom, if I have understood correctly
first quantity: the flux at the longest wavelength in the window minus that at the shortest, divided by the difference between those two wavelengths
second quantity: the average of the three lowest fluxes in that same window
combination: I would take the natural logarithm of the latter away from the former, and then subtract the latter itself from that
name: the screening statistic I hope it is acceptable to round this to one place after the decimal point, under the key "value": -14.4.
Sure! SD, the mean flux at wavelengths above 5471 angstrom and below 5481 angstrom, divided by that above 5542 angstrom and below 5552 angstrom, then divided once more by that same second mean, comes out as 0.0727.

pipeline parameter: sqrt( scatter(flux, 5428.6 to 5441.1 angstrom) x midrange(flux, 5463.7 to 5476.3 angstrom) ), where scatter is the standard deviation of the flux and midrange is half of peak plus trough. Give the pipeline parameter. 1.1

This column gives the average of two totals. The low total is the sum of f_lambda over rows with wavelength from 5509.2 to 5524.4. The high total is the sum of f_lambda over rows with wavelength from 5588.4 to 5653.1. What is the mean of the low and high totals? 183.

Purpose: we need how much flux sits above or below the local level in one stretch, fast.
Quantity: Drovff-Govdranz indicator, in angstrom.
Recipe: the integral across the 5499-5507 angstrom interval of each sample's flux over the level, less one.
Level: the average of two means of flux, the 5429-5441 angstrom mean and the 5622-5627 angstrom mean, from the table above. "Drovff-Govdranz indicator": -0.12 angstrom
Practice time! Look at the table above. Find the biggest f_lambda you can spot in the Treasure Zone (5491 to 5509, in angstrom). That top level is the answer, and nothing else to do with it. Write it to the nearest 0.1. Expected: 12.6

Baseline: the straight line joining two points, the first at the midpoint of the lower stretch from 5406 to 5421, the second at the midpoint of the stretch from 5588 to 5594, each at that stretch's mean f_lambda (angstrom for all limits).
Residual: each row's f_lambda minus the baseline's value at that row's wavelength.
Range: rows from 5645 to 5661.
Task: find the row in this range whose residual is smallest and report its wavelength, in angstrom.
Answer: 5654.38 angstrom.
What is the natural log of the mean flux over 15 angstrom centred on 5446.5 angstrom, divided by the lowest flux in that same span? 0.050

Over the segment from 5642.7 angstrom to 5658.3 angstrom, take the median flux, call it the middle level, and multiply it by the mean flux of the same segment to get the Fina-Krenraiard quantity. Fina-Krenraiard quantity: 137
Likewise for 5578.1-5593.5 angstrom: 133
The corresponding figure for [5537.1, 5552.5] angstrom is 158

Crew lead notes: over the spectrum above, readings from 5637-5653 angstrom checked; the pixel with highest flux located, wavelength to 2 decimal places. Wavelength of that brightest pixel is 5641.38 angstrom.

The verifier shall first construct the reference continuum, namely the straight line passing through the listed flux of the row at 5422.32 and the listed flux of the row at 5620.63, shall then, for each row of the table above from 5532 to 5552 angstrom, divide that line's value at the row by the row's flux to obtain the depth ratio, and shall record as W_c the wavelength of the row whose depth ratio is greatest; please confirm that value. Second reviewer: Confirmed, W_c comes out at 5533.31 angstrom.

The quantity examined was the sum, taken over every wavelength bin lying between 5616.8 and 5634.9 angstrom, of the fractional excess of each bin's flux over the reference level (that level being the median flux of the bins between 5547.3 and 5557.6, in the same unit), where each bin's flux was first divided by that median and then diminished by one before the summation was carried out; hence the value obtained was -0.3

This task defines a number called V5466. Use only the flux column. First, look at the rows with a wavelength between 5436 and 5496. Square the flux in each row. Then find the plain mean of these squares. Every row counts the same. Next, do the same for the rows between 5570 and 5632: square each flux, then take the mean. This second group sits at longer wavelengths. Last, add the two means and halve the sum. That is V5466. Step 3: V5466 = 139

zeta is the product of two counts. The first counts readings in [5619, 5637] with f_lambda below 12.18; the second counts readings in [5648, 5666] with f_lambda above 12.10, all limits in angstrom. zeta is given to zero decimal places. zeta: 12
